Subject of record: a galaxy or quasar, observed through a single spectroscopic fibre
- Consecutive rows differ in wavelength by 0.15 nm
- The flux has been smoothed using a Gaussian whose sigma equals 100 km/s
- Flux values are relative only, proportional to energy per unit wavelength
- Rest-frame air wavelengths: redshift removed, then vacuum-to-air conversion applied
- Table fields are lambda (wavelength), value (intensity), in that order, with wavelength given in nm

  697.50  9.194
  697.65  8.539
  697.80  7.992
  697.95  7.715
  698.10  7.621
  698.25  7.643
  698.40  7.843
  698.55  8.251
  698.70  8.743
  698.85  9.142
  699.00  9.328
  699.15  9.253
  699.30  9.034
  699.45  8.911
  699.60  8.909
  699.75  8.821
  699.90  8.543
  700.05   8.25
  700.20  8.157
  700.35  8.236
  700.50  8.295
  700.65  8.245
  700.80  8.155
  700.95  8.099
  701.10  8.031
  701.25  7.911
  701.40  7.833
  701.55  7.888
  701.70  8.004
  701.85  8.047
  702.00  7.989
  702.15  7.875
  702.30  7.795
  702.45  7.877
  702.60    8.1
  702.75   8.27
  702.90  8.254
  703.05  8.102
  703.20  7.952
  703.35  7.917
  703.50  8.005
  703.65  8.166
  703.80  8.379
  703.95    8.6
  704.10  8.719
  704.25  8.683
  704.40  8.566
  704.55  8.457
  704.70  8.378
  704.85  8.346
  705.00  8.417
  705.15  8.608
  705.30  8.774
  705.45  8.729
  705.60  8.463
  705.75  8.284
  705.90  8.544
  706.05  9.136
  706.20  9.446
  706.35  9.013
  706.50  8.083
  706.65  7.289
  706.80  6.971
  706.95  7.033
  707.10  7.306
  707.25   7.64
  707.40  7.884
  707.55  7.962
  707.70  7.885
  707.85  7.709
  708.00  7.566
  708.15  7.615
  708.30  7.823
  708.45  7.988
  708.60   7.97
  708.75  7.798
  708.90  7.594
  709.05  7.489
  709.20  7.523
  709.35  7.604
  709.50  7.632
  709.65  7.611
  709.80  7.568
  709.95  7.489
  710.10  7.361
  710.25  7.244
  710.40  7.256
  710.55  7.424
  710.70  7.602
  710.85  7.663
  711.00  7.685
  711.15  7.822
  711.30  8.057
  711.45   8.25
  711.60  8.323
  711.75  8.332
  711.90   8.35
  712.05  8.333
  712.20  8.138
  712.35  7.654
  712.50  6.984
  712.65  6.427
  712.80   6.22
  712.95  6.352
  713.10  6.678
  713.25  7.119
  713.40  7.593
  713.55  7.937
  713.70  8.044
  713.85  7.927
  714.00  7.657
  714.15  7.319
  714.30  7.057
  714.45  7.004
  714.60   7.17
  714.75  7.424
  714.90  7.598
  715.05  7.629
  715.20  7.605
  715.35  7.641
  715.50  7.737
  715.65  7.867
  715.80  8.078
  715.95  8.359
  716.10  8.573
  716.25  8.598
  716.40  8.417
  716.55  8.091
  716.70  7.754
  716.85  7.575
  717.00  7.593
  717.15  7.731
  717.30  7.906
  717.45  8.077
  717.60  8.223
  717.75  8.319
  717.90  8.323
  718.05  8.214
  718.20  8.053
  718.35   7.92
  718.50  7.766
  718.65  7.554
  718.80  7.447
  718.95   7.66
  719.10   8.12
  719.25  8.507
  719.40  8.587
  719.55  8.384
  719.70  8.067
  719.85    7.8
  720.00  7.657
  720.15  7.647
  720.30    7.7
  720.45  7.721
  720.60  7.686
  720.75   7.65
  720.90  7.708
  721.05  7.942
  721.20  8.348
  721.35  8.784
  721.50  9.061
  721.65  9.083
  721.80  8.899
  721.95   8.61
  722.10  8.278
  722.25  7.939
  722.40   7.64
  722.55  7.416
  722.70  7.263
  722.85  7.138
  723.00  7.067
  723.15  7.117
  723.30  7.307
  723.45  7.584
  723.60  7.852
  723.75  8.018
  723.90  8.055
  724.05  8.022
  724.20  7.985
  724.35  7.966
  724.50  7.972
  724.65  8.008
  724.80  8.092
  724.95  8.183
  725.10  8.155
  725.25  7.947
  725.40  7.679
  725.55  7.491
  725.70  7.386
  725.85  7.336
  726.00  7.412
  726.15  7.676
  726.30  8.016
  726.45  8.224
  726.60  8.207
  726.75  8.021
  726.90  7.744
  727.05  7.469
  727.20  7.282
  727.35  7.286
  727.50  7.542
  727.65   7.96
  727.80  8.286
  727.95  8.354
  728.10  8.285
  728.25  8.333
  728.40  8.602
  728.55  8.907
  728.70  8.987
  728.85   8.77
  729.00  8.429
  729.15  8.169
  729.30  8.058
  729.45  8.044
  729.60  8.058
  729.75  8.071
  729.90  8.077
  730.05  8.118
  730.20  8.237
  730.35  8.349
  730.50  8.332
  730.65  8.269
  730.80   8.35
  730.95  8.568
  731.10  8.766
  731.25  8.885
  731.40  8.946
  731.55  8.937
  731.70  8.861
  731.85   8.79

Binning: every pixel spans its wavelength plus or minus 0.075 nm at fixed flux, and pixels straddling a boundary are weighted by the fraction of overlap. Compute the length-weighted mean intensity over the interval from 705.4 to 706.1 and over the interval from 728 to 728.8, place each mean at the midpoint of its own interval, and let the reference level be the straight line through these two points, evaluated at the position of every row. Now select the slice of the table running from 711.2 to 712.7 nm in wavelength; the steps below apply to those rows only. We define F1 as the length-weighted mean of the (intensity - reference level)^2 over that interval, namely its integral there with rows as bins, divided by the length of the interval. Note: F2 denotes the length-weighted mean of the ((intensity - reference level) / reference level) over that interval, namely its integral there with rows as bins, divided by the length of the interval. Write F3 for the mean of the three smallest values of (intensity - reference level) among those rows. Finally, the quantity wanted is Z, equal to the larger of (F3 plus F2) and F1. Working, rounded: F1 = 0.9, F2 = -0.08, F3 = -1.6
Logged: 0.9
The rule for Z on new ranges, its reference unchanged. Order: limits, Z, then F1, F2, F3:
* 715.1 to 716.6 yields 0.4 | 0.4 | -0.06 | -1.0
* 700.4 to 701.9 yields 0.3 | 0.3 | -0.06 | -0.7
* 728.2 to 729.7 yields 0.2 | 0.2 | -0.02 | -0.6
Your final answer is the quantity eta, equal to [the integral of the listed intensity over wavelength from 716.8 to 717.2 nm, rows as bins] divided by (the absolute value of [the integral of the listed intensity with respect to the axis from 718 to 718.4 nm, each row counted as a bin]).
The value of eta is 0.95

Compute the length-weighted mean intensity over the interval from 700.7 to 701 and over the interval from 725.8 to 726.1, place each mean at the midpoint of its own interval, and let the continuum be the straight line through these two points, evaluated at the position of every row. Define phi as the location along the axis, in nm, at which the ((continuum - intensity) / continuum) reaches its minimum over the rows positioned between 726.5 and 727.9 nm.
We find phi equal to 727.80 nm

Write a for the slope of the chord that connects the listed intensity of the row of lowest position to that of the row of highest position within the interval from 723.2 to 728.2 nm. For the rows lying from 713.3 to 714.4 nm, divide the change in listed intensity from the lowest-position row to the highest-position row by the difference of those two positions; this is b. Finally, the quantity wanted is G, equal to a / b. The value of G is -0.3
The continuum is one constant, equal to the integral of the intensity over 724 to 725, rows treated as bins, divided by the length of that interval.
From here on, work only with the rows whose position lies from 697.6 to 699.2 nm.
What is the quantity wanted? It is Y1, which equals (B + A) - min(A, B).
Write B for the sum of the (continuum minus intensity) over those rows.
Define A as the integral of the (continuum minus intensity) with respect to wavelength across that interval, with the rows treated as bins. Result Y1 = -0.5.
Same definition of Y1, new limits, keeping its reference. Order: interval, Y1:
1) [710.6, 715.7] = 15.8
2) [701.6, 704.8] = -0.5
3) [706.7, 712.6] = 13.0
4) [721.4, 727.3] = 6.5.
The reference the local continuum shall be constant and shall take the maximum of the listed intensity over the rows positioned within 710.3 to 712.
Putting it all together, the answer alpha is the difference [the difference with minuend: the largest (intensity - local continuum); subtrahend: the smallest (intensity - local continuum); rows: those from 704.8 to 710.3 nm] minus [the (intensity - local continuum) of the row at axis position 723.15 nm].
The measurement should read 3.7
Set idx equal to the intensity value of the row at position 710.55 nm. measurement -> 7.424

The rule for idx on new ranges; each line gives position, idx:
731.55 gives 8.937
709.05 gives 7.489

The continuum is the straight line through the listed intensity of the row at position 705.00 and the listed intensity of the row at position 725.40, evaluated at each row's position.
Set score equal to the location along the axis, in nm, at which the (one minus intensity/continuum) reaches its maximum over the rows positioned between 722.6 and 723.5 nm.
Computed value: 723.00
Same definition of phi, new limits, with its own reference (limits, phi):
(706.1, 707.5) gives 706.20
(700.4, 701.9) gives 700.50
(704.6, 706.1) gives 706.05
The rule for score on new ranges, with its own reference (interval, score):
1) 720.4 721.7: 720.75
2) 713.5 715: 714.45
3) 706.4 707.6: 706.80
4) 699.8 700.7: 700.20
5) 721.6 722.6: 722.55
